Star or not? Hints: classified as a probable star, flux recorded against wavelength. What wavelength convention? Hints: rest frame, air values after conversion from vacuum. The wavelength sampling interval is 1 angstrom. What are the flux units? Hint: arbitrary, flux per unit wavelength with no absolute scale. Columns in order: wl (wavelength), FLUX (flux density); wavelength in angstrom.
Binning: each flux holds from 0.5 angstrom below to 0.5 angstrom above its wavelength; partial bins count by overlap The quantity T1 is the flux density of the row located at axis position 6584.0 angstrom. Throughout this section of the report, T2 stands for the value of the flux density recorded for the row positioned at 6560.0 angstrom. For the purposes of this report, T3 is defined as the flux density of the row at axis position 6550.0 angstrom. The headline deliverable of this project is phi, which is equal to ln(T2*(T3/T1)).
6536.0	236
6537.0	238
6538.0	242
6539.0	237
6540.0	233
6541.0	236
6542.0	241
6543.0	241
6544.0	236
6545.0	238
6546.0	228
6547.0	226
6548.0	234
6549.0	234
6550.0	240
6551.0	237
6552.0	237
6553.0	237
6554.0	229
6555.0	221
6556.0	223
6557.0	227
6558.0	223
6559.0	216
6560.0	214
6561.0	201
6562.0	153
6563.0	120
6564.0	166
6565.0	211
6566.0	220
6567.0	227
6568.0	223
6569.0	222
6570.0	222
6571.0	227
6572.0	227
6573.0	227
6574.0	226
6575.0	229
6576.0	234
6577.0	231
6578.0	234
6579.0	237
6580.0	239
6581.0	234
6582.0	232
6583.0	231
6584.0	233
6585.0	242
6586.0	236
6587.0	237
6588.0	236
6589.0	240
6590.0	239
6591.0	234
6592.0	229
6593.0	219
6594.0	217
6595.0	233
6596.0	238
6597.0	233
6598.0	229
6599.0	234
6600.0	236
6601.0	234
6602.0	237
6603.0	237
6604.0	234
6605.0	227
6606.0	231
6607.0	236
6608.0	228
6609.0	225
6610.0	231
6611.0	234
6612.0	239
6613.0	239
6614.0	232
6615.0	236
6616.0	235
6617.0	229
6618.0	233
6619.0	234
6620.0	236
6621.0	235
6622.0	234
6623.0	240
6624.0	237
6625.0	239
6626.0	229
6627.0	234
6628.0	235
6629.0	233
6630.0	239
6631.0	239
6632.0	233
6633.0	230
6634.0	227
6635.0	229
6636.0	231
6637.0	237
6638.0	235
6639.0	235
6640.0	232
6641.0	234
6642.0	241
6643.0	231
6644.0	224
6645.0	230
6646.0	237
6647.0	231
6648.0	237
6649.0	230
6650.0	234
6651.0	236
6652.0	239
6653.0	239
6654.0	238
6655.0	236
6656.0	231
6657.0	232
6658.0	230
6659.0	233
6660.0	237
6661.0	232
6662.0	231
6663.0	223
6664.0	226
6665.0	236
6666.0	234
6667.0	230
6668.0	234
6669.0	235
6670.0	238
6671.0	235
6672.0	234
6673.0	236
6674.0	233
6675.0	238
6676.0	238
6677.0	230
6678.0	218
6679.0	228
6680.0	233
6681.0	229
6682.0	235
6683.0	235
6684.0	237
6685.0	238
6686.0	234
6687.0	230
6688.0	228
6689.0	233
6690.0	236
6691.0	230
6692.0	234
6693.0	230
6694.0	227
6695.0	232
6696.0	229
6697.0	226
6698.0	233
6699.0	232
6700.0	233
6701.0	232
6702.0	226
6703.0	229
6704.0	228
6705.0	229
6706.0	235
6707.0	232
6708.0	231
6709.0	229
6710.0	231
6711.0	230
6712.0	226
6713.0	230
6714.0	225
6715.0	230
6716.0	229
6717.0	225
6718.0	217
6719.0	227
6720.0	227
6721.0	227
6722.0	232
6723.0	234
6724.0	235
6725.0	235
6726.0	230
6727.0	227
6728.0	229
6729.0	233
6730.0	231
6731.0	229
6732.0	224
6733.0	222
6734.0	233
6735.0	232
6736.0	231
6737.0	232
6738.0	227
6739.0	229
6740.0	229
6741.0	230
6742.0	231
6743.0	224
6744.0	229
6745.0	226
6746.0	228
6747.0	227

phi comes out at 5.40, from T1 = 233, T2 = 214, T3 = 240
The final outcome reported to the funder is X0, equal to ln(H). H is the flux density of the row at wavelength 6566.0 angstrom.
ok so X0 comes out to 5.39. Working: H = 220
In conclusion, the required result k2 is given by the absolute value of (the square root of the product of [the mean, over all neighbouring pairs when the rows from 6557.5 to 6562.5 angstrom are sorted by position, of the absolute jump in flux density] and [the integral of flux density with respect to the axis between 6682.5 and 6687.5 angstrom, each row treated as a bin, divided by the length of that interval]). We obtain 64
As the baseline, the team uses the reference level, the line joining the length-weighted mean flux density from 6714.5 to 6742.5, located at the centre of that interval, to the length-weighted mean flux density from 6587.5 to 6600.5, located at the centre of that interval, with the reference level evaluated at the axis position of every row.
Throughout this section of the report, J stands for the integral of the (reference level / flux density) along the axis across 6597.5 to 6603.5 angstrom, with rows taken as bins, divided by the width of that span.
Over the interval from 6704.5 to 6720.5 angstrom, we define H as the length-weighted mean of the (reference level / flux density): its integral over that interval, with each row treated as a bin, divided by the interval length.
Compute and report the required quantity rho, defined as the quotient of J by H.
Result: 0.98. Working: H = 1.01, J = 0.99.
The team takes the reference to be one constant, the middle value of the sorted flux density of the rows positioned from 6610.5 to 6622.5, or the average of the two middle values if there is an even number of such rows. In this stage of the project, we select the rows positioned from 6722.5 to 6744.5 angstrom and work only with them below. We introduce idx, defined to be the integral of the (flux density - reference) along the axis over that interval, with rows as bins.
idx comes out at -103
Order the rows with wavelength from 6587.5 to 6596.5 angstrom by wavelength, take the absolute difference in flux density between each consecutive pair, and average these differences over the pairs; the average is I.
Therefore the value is 6.0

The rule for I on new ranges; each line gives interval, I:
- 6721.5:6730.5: 2.4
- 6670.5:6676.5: 2.2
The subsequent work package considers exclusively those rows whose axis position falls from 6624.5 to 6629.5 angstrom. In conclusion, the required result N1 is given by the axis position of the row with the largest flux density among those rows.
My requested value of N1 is 6625.0 angstrom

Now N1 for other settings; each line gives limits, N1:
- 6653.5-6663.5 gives 6654.0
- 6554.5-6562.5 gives 6557.0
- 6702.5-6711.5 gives 6706.0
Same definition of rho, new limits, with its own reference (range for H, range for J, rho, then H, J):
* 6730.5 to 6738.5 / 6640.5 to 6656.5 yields 0.98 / 1.00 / 0.99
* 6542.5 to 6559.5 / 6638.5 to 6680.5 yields 0.98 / 1.01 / 0.99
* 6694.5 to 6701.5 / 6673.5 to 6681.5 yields 1.00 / 1.00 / 1.00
